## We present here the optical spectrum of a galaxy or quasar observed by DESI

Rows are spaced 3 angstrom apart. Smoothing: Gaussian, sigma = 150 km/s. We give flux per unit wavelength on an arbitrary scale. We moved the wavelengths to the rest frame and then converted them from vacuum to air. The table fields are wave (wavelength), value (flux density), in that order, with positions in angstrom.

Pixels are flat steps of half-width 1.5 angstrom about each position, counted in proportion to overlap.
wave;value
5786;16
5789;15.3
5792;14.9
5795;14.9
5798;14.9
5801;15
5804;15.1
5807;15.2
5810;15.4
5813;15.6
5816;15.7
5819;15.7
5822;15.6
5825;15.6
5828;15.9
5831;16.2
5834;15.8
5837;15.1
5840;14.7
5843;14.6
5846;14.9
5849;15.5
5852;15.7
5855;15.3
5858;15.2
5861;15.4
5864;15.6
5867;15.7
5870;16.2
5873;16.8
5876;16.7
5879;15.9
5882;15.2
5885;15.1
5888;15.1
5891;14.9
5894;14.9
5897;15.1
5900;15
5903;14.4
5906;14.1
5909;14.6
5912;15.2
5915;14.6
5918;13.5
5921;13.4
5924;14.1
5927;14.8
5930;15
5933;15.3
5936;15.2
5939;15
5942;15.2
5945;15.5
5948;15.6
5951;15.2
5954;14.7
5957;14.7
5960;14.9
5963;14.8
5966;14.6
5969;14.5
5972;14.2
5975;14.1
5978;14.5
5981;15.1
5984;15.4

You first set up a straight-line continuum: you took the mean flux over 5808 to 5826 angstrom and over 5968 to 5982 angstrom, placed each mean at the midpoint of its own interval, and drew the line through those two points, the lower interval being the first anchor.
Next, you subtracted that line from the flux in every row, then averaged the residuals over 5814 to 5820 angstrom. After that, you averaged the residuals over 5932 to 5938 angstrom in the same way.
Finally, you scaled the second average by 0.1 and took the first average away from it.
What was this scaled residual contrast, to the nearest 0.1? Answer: -0.1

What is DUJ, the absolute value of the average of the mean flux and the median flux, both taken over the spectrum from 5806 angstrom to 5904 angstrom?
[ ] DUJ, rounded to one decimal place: 15.4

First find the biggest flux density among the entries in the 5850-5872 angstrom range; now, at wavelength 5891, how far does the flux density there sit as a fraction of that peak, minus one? -0.080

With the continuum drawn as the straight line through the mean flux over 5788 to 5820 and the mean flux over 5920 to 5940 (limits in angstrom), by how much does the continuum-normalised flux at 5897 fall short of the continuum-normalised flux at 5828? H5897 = 0.03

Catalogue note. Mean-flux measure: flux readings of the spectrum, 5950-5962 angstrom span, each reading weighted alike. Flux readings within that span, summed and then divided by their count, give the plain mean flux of 14.9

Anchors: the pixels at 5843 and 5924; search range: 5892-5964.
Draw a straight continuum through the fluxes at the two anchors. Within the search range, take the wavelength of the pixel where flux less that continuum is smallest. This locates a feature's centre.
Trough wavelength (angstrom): 5921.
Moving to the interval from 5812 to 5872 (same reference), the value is 5843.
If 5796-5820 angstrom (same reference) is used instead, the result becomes 5798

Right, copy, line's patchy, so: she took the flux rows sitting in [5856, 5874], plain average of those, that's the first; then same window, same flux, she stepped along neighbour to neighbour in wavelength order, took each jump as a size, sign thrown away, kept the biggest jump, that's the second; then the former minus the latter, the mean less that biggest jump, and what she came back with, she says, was 15.2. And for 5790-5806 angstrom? 14.9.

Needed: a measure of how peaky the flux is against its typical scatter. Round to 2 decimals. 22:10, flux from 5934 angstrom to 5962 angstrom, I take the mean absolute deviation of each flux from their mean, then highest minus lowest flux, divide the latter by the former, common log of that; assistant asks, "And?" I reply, 0.55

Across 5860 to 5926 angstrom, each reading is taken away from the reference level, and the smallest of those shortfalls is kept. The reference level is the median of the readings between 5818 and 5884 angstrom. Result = -1.20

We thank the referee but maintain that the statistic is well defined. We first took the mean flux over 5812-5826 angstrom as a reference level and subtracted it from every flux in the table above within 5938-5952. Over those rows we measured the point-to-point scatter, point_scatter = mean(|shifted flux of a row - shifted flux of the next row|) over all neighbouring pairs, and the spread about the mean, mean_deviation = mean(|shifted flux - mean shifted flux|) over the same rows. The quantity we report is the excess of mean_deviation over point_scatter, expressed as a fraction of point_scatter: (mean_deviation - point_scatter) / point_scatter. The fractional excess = -0.2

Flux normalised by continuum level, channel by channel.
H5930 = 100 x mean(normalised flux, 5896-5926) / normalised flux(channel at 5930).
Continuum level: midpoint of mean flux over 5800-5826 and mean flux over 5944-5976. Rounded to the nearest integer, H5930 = 96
